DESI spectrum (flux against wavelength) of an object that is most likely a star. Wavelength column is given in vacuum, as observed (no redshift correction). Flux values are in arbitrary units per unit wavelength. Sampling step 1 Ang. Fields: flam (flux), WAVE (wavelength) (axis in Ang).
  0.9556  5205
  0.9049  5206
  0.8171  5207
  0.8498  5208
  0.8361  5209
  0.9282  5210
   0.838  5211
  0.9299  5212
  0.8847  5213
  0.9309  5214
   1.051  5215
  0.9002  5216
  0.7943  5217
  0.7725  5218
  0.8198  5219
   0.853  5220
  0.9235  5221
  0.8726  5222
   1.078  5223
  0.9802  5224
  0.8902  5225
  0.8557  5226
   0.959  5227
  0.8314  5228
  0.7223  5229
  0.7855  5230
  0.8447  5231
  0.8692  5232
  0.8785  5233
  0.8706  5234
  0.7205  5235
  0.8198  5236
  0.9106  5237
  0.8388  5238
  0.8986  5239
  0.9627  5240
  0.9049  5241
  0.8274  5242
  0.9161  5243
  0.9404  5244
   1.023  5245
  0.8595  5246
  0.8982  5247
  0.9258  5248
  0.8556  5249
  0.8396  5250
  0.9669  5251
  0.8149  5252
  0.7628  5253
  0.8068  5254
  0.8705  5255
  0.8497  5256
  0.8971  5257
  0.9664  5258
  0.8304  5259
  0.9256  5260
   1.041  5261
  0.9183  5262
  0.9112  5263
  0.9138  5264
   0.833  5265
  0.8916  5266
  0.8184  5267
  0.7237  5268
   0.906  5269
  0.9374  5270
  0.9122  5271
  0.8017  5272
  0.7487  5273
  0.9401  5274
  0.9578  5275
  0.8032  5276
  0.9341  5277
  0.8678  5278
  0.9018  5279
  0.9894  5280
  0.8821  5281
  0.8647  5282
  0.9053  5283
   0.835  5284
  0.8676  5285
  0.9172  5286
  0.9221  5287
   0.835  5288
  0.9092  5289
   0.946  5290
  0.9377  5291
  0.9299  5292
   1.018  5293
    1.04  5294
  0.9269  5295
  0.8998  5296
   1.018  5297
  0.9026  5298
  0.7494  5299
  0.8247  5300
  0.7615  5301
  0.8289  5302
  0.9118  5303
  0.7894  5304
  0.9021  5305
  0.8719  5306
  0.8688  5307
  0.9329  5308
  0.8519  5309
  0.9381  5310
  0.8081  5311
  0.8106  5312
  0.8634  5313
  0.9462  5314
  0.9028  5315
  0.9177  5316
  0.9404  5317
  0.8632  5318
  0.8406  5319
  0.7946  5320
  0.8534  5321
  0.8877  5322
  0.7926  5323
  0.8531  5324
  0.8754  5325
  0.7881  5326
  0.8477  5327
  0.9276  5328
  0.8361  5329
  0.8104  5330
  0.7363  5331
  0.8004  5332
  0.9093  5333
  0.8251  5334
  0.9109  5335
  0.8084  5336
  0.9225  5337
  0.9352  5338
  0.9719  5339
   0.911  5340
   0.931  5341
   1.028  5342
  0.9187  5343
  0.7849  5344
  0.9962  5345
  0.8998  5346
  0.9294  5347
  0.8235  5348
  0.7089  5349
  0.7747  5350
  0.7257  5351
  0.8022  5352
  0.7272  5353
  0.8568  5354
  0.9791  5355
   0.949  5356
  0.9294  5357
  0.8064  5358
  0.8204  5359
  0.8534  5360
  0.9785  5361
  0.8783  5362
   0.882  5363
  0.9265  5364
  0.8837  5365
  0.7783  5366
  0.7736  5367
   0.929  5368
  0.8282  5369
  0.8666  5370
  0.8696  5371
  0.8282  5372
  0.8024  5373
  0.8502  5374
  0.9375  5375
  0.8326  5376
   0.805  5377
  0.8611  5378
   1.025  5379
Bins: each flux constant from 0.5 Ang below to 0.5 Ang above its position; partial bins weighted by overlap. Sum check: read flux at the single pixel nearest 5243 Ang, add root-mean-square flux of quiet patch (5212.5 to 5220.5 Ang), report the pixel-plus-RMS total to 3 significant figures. 1.80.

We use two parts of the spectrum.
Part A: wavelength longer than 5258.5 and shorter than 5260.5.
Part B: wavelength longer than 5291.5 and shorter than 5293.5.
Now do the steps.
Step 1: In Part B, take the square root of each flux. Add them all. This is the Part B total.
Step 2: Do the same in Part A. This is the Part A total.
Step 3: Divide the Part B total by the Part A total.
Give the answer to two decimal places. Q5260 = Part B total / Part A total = 1.05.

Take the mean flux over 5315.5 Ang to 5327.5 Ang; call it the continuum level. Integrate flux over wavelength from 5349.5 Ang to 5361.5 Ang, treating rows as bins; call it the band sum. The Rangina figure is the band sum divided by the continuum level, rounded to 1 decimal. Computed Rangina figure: 11.9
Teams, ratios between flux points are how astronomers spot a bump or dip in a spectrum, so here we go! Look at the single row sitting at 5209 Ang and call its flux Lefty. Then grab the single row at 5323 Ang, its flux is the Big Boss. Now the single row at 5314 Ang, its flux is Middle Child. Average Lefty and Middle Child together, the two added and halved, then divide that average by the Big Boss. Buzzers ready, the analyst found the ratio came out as 1.12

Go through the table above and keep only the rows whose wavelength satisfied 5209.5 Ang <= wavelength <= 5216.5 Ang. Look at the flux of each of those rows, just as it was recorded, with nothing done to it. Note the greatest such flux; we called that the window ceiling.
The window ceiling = 1.051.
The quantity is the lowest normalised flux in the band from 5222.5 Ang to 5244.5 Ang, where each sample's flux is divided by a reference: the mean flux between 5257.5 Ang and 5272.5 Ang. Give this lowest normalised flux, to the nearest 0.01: 0.81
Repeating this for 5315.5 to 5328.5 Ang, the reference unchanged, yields 0.89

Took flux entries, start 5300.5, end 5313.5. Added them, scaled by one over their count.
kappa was 0.857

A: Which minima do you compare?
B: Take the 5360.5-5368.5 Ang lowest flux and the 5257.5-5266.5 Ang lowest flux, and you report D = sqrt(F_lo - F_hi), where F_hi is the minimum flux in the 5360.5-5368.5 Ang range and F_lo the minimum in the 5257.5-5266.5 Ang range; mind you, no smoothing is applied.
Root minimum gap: 0.238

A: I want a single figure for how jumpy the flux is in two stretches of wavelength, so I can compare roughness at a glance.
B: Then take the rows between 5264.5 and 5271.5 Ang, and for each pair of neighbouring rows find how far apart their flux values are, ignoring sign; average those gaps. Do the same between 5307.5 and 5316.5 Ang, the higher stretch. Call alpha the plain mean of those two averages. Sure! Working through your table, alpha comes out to 0.0696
